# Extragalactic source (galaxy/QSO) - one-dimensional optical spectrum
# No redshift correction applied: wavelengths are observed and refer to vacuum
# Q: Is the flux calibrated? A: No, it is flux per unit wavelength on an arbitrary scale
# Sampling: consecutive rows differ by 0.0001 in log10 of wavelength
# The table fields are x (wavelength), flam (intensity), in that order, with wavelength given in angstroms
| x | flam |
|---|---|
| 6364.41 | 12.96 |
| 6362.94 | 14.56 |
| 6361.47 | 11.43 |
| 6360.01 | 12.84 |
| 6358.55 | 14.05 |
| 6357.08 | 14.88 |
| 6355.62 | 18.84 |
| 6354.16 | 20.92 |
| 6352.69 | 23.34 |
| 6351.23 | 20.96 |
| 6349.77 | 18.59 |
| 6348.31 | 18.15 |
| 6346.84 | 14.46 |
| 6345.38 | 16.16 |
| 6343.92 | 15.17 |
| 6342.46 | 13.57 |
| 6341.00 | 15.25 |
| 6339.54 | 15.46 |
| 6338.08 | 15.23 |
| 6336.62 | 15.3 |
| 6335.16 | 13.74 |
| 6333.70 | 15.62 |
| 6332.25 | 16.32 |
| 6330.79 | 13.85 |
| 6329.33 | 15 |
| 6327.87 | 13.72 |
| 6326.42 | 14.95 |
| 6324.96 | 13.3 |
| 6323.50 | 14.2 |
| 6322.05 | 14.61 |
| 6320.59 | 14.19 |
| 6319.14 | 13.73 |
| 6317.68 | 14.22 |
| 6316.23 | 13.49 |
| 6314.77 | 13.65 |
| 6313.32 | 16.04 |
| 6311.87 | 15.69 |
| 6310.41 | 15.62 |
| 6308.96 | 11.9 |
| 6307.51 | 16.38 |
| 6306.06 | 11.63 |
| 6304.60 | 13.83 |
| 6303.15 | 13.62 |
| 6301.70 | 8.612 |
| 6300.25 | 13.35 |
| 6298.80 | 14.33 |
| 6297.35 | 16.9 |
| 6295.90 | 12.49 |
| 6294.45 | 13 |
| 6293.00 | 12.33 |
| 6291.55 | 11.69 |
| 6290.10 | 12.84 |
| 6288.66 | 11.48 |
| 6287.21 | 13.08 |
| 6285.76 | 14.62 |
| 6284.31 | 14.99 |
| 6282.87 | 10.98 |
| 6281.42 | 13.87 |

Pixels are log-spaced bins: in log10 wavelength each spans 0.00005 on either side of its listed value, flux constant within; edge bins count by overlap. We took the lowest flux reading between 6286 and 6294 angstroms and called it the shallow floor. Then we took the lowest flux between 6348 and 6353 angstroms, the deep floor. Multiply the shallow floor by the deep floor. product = 208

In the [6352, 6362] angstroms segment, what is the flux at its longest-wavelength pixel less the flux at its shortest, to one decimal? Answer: -11.9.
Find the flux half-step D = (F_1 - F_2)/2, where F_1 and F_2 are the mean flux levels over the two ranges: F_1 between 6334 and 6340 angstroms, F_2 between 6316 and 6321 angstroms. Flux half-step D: 0.5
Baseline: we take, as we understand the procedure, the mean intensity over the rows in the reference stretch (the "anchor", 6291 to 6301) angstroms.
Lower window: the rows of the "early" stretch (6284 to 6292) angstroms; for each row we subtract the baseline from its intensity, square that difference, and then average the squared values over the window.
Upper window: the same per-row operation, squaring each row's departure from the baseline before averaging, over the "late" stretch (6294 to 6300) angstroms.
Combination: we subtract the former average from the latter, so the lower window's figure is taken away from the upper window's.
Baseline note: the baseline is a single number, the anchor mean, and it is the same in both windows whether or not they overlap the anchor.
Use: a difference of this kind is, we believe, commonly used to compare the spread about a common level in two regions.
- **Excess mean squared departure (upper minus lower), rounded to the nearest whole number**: 2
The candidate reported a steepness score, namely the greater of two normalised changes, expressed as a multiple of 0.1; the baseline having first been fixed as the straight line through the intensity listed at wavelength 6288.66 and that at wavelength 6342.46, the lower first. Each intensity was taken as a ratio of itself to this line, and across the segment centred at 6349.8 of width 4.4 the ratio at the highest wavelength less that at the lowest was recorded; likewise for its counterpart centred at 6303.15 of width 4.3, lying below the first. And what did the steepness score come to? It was 4.2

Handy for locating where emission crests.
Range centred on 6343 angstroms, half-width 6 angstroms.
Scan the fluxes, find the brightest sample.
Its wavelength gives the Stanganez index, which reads 6348.31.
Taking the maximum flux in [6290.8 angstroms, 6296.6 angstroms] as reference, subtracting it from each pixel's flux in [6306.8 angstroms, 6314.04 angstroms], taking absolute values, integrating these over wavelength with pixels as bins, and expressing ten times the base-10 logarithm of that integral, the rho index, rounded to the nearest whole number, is 13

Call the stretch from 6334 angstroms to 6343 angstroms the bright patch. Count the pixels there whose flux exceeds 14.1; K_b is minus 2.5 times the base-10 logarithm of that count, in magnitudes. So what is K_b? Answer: -1.5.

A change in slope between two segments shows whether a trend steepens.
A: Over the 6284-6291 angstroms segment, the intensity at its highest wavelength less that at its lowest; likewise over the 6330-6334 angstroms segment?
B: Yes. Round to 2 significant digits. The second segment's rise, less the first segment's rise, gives 3.9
